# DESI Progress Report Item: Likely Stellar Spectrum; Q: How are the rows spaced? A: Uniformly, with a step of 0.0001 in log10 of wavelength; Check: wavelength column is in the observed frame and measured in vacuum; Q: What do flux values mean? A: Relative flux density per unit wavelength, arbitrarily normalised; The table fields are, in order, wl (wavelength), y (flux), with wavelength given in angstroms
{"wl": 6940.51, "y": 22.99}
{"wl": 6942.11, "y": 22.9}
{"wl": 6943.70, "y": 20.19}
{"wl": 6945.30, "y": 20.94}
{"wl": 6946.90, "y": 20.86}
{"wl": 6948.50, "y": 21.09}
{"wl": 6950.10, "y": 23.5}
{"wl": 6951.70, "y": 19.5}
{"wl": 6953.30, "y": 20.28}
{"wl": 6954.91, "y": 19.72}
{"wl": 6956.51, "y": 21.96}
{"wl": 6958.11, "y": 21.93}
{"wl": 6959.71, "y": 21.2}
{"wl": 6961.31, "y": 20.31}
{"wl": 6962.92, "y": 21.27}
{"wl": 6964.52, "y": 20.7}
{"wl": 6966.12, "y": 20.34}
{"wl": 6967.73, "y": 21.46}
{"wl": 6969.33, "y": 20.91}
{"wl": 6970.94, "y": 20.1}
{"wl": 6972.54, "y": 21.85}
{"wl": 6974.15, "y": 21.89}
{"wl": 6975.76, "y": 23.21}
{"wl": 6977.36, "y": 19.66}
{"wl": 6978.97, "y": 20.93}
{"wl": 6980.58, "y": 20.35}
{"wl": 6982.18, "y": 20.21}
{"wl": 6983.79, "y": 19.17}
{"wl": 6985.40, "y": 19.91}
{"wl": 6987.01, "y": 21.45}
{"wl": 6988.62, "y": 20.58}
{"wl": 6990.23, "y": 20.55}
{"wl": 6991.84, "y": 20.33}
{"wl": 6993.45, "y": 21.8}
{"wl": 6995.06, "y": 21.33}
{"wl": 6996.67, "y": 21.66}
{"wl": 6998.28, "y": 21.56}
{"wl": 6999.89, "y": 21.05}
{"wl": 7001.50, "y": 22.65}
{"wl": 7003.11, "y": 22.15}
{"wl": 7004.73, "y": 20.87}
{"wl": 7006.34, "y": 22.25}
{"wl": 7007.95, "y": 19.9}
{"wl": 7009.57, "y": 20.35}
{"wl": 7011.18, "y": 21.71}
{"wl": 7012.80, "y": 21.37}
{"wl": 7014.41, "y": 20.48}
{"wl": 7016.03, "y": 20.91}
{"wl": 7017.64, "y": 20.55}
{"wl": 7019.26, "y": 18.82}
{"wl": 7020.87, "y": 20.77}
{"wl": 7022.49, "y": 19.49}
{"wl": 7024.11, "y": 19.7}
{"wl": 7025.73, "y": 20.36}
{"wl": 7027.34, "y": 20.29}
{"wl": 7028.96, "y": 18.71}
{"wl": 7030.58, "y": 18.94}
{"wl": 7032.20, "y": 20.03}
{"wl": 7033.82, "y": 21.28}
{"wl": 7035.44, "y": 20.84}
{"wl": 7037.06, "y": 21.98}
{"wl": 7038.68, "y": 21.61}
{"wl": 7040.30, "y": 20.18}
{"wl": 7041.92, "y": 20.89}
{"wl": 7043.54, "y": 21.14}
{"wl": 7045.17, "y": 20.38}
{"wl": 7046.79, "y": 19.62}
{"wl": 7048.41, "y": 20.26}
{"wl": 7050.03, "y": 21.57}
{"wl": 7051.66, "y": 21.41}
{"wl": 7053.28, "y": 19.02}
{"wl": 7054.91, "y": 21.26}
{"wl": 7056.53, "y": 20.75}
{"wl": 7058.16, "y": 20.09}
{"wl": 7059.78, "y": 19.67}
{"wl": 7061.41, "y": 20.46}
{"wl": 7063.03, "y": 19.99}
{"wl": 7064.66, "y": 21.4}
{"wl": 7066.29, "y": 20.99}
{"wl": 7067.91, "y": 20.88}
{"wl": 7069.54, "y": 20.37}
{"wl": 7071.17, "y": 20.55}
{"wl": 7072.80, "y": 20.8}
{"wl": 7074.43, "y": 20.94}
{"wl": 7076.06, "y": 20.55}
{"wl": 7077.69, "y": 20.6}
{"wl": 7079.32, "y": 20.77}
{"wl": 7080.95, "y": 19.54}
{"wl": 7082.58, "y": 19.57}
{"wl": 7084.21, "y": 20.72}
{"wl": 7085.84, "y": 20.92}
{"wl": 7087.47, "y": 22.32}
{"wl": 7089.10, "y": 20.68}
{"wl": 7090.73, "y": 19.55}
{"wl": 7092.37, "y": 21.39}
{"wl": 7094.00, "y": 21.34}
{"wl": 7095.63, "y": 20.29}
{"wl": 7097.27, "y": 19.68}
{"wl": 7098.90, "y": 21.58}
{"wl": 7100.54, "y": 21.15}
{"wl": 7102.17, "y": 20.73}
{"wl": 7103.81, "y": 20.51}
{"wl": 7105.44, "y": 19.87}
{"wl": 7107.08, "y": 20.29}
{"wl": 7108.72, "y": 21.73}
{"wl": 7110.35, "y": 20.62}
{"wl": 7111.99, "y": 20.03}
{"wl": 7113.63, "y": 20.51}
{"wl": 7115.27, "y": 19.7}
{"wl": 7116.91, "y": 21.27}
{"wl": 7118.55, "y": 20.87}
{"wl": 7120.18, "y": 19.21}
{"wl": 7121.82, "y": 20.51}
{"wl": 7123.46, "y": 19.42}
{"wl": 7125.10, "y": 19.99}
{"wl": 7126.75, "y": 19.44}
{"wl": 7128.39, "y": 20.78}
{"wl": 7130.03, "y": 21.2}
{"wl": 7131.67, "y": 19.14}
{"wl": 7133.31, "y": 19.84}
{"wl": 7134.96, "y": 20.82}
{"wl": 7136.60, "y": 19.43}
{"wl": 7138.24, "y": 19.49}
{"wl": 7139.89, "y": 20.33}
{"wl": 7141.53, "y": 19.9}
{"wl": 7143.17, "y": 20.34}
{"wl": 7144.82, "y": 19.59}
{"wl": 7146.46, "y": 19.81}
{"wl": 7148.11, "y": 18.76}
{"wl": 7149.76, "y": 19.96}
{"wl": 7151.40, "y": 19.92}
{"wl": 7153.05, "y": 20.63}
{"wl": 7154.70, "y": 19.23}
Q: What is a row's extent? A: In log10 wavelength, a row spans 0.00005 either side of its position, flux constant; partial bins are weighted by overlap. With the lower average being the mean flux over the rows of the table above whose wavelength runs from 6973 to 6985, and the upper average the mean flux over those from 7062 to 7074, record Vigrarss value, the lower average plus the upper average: 41.5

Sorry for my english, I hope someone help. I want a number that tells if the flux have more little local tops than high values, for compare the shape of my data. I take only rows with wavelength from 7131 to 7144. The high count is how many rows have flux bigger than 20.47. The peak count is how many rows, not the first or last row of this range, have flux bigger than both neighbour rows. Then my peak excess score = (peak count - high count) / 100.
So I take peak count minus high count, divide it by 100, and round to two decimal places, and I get 0.01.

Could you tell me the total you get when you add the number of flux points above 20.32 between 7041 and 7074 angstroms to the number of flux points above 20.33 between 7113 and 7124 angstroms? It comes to 18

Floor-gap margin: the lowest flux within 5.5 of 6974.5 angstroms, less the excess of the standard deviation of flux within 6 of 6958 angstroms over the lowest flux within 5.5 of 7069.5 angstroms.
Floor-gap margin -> 39.2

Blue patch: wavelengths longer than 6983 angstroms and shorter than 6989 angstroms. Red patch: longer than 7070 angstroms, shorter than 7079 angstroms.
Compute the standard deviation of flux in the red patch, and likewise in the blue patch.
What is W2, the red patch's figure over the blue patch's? 0.2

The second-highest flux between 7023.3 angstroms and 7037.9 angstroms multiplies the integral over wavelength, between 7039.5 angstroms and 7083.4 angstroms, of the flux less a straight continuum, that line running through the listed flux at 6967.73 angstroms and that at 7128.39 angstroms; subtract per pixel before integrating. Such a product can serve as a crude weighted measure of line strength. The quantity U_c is -521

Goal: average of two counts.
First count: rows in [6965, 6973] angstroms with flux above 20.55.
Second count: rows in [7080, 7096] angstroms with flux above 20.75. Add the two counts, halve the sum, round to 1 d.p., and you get 3.5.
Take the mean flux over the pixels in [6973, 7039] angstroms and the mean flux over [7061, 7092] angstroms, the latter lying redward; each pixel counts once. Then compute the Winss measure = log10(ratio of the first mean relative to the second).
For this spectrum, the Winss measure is 0.003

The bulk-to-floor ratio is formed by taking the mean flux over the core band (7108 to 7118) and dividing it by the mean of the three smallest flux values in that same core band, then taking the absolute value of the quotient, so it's 1.028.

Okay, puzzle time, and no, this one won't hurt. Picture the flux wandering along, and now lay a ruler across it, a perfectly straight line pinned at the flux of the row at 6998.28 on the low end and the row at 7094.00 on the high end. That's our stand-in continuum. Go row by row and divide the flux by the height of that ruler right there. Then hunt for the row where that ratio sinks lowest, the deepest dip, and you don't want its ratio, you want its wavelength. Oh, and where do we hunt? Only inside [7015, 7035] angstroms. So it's 7028.96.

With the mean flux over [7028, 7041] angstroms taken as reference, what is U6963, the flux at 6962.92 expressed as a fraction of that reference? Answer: 1.04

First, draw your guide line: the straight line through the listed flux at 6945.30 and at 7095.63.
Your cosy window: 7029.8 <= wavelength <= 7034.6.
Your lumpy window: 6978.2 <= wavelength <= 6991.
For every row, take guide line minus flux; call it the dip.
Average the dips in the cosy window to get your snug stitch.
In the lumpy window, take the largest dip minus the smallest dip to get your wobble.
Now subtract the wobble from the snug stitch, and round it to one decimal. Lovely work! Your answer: -1.8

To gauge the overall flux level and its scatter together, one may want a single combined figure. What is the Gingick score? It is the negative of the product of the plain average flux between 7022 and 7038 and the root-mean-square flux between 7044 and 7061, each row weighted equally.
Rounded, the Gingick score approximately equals -412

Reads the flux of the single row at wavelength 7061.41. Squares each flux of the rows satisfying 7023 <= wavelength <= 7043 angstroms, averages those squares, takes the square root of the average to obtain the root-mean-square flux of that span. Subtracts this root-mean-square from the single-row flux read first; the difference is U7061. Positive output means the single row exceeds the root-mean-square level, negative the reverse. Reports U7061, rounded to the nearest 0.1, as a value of 0.0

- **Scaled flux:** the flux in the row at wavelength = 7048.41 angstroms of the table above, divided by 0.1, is 203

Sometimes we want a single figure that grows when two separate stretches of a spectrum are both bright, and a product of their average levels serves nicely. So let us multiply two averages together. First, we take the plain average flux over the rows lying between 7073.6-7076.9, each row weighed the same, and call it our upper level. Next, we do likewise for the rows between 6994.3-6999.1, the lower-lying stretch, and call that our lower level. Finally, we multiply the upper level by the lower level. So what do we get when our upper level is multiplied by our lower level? 446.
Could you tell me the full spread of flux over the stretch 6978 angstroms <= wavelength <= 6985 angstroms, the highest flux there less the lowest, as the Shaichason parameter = 1.8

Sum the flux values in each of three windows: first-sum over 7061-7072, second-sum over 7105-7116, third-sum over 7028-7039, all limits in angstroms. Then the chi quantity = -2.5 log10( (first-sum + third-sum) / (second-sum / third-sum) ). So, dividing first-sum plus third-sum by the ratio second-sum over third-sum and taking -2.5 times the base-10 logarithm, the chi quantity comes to -6.15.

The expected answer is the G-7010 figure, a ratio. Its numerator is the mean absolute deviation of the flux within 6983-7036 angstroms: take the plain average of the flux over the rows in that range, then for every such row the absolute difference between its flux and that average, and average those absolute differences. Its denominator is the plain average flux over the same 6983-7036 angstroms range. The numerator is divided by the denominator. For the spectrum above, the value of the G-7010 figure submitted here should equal 0.038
